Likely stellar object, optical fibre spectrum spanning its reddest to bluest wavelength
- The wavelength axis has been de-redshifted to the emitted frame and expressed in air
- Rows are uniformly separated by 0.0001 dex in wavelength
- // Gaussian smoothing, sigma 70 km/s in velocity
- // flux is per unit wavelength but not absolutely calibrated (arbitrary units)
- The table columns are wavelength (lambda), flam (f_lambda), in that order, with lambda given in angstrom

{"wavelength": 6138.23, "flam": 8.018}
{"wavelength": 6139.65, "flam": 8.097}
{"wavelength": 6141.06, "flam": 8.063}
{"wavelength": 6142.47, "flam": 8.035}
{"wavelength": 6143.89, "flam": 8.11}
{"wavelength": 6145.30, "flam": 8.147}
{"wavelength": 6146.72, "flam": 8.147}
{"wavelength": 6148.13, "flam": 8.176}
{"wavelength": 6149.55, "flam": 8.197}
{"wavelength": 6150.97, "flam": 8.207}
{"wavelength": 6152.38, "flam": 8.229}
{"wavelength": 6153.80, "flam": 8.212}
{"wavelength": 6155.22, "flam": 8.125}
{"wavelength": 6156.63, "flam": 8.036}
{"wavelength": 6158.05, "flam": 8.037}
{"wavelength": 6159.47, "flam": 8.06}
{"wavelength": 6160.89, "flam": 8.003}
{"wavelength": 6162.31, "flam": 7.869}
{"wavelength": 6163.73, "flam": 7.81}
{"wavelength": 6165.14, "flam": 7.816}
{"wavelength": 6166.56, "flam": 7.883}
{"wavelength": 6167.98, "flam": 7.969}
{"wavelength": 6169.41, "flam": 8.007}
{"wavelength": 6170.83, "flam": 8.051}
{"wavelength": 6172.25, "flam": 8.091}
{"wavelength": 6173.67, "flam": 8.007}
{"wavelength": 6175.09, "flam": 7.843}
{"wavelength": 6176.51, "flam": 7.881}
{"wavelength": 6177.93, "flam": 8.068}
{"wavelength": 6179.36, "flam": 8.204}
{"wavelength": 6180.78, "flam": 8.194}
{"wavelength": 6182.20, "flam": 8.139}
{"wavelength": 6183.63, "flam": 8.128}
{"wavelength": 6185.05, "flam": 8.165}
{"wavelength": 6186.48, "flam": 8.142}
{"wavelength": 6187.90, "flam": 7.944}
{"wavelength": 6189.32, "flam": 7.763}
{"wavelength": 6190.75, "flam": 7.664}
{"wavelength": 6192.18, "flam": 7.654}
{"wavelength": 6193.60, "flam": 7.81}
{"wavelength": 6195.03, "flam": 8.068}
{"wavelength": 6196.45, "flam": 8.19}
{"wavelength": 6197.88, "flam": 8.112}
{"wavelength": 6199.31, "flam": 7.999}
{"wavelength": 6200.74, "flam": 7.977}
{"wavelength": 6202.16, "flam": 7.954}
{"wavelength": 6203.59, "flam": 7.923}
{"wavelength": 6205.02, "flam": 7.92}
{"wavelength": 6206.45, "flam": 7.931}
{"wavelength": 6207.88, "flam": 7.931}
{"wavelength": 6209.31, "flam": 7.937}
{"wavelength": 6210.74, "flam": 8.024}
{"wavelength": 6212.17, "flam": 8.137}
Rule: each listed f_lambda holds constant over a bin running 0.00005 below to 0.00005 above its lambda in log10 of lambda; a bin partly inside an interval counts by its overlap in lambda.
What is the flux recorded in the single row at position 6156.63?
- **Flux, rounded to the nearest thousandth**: 8.036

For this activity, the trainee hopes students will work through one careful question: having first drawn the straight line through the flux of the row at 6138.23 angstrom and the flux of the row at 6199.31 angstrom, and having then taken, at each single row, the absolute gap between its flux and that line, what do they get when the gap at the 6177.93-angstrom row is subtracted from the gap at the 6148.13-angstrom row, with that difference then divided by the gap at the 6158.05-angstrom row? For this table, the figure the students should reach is 3.9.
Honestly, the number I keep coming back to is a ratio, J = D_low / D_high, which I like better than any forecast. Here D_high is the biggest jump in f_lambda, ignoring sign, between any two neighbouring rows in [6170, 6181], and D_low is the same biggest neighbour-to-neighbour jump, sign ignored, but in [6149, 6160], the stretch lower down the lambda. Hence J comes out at 0.48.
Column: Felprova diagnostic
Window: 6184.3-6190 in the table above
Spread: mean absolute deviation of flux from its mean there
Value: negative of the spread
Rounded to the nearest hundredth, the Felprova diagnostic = -0.15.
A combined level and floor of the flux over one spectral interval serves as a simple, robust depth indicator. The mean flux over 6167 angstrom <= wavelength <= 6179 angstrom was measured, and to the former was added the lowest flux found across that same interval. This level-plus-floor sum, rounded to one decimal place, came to 15.8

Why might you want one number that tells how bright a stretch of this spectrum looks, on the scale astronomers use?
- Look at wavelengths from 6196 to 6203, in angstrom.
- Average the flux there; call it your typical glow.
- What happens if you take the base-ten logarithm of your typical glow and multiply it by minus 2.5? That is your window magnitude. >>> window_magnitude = -2.26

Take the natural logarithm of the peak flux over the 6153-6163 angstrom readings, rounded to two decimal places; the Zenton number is 2.11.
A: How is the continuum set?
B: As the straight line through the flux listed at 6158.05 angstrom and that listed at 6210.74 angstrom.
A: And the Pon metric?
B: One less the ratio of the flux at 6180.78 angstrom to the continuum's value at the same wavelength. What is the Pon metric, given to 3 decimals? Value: -0.020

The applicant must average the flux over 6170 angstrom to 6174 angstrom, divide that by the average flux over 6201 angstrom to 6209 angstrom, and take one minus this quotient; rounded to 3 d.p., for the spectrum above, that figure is -0.015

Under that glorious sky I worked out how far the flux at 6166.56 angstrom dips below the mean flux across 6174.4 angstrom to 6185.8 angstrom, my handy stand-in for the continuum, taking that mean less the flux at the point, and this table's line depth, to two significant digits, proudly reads 0.19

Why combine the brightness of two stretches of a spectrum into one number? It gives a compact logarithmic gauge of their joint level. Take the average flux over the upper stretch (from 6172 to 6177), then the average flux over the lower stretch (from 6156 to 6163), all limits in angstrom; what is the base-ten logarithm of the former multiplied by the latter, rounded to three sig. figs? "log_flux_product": 1.80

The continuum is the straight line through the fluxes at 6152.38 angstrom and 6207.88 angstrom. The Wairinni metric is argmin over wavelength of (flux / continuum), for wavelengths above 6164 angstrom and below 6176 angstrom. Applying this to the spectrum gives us 6165.14 angstrom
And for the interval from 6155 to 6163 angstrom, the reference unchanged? 6162.31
